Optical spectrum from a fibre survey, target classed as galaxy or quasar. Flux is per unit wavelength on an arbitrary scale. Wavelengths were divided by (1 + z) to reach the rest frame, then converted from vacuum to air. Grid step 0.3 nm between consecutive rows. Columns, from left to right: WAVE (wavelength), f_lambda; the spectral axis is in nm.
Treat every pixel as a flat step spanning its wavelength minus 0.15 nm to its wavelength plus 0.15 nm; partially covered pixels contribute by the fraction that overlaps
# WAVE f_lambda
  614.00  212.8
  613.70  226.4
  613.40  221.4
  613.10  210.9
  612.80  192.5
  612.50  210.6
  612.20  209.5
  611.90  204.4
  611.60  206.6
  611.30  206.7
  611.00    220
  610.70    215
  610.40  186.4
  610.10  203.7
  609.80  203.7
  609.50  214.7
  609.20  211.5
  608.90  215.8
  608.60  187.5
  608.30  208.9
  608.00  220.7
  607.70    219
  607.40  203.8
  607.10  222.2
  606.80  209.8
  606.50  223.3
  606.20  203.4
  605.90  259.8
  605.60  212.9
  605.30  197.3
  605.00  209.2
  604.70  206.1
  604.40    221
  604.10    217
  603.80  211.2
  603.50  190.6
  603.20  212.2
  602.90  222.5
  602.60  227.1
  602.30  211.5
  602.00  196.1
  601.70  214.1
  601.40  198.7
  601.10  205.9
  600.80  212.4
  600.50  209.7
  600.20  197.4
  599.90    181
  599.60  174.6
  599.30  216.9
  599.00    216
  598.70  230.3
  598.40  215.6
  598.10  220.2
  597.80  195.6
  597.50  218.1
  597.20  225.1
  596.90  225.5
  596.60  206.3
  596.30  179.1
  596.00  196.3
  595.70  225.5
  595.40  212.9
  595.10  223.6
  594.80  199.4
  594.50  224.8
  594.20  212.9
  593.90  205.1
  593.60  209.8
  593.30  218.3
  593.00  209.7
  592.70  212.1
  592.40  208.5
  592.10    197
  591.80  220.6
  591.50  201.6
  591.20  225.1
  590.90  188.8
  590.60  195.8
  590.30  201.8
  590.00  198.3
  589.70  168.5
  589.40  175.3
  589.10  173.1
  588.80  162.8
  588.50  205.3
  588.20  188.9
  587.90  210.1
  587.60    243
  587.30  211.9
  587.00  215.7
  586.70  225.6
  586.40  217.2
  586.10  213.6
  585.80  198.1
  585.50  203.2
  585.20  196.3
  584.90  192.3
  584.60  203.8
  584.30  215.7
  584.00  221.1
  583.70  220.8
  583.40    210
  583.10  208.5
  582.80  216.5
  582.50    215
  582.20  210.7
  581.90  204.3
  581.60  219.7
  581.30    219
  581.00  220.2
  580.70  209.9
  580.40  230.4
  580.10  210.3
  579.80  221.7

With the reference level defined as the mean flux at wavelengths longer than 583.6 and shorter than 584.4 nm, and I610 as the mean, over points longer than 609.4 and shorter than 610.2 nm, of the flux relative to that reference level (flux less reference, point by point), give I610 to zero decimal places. -12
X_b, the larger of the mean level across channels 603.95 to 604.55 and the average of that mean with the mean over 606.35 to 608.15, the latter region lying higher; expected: 219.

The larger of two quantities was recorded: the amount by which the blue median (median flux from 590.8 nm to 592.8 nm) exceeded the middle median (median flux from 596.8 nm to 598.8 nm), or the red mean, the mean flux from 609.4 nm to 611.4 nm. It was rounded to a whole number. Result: 207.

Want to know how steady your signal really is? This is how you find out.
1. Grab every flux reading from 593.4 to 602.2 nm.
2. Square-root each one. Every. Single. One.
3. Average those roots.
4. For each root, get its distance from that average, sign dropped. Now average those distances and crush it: 0.40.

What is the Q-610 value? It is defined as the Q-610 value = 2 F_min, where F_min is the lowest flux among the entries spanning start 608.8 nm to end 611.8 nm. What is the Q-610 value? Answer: 373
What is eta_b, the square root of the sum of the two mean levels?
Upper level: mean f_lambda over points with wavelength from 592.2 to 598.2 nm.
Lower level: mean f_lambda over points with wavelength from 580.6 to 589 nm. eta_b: 20.5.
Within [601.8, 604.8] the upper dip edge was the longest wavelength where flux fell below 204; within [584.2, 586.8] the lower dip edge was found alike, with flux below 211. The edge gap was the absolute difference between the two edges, 17.70 nm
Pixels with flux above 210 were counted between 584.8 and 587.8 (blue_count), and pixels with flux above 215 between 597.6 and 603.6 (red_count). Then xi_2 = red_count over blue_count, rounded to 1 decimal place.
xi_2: 1.2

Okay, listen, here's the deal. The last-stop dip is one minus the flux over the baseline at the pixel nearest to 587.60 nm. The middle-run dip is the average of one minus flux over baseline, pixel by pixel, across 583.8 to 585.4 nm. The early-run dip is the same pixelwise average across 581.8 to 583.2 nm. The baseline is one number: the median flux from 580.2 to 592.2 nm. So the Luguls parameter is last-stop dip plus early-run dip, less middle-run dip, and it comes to -0.182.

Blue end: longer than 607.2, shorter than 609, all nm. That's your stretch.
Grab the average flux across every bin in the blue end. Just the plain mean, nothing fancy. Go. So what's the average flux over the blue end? 209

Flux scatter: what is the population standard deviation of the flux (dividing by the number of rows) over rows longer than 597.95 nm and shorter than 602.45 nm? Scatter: 14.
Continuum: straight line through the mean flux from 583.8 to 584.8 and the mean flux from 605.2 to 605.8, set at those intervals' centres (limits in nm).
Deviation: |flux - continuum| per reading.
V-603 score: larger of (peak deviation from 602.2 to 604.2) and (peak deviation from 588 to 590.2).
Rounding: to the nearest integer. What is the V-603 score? 49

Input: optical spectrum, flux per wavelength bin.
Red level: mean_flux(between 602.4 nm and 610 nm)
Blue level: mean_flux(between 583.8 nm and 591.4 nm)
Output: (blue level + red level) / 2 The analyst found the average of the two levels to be 208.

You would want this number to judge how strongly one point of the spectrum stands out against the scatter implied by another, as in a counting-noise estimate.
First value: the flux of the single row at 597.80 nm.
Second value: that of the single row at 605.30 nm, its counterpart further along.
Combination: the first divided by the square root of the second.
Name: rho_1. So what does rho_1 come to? 13.9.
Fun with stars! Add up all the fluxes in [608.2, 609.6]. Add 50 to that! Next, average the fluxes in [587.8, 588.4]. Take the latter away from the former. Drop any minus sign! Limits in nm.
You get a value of 889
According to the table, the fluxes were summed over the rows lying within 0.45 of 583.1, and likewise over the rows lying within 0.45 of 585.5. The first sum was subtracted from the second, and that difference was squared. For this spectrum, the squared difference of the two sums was 1399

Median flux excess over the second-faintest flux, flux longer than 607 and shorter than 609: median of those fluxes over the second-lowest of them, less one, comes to 0.059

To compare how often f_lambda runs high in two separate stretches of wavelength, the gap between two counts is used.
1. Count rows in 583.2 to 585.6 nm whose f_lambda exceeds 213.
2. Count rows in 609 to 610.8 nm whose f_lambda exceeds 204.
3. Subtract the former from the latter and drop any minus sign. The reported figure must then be 0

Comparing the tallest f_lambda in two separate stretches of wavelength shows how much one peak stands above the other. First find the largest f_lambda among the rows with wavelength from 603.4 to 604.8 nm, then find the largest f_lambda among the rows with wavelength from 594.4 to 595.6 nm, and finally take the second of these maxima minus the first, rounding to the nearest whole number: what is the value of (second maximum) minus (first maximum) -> 4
